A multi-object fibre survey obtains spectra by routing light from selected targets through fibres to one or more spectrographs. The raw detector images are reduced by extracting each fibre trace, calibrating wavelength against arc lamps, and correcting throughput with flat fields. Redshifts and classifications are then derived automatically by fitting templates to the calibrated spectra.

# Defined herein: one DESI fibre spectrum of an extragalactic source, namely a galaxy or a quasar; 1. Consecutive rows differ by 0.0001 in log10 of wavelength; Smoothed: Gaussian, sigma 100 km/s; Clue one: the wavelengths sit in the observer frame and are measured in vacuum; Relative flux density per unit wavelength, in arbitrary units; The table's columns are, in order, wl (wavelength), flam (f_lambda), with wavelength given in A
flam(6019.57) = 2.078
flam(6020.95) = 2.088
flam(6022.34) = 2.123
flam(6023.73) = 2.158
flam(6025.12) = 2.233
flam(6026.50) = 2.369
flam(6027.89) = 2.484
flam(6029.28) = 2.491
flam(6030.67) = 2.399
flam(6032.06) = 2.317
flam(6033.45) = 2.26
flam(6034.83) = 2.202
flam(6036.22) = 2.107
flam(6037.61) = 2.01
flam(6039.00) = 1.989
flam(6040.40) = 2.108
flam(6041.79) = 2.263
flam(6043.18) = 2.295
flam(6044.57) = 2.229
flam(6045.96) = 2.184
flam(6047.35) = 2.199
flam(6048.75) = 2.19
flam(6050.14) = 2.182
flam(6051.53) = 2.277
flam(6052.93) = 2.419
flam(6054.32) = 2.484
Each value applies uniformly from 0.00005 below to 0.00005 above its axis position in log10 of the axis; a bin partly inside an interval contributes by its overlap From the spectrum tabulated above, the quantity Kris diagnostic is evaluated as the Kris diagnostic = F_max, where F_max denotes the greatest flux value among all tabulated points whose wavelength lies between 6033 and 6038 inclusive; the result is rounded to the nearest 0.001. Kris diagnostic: 2.260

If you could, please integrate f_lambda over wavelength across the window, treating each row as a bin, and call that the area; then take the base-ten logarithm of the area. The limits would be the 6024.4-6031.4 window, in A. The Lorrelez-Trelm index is 1.22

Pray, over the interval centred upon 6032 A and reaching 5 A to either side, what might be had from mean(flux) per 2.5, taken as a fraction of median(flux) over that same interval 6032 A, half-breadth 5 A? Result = 0.401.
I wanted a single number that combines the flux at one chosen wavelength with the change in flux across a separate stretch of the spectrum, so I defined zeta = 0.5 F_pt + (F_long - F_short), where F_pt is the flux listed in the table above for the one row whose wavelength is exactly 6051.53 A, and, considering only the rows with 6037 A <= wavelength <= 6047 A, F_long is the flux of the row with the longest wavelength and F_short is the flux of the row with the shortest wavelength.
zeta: 1.31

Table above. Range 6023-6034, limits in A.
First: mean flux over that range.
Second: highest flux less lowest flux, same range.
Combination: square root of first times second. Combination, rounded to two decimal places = 0.88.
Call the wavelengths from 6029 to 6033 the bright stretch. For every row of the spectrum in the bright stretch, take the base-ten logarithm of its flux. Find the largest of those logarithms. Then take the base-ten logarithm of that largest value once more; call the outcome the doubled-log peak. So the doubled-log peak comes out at -0.402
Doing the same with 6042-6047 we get -0.443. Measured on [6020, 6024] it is -0.476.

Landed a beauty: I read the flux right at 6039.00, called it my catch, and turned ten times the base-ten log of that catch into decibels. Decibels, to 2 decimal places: 2.99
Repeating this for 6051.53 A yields 3.57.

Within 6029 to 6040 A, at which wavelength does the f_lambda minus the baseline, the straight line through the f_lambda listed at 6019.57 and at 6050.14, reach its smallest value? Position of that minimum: 6039.00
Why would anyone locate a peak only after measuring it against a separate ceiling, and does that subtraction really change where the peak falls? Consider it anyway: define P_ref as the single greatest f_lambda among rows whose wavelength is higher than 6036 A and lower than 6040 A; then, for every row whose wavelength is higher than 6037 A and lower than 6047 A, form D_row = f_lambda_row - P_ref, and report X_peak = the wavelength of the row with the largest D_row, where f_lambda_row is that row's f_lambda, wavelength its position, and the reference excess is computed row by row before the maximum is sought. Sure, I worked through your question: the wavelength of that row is 6043.18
